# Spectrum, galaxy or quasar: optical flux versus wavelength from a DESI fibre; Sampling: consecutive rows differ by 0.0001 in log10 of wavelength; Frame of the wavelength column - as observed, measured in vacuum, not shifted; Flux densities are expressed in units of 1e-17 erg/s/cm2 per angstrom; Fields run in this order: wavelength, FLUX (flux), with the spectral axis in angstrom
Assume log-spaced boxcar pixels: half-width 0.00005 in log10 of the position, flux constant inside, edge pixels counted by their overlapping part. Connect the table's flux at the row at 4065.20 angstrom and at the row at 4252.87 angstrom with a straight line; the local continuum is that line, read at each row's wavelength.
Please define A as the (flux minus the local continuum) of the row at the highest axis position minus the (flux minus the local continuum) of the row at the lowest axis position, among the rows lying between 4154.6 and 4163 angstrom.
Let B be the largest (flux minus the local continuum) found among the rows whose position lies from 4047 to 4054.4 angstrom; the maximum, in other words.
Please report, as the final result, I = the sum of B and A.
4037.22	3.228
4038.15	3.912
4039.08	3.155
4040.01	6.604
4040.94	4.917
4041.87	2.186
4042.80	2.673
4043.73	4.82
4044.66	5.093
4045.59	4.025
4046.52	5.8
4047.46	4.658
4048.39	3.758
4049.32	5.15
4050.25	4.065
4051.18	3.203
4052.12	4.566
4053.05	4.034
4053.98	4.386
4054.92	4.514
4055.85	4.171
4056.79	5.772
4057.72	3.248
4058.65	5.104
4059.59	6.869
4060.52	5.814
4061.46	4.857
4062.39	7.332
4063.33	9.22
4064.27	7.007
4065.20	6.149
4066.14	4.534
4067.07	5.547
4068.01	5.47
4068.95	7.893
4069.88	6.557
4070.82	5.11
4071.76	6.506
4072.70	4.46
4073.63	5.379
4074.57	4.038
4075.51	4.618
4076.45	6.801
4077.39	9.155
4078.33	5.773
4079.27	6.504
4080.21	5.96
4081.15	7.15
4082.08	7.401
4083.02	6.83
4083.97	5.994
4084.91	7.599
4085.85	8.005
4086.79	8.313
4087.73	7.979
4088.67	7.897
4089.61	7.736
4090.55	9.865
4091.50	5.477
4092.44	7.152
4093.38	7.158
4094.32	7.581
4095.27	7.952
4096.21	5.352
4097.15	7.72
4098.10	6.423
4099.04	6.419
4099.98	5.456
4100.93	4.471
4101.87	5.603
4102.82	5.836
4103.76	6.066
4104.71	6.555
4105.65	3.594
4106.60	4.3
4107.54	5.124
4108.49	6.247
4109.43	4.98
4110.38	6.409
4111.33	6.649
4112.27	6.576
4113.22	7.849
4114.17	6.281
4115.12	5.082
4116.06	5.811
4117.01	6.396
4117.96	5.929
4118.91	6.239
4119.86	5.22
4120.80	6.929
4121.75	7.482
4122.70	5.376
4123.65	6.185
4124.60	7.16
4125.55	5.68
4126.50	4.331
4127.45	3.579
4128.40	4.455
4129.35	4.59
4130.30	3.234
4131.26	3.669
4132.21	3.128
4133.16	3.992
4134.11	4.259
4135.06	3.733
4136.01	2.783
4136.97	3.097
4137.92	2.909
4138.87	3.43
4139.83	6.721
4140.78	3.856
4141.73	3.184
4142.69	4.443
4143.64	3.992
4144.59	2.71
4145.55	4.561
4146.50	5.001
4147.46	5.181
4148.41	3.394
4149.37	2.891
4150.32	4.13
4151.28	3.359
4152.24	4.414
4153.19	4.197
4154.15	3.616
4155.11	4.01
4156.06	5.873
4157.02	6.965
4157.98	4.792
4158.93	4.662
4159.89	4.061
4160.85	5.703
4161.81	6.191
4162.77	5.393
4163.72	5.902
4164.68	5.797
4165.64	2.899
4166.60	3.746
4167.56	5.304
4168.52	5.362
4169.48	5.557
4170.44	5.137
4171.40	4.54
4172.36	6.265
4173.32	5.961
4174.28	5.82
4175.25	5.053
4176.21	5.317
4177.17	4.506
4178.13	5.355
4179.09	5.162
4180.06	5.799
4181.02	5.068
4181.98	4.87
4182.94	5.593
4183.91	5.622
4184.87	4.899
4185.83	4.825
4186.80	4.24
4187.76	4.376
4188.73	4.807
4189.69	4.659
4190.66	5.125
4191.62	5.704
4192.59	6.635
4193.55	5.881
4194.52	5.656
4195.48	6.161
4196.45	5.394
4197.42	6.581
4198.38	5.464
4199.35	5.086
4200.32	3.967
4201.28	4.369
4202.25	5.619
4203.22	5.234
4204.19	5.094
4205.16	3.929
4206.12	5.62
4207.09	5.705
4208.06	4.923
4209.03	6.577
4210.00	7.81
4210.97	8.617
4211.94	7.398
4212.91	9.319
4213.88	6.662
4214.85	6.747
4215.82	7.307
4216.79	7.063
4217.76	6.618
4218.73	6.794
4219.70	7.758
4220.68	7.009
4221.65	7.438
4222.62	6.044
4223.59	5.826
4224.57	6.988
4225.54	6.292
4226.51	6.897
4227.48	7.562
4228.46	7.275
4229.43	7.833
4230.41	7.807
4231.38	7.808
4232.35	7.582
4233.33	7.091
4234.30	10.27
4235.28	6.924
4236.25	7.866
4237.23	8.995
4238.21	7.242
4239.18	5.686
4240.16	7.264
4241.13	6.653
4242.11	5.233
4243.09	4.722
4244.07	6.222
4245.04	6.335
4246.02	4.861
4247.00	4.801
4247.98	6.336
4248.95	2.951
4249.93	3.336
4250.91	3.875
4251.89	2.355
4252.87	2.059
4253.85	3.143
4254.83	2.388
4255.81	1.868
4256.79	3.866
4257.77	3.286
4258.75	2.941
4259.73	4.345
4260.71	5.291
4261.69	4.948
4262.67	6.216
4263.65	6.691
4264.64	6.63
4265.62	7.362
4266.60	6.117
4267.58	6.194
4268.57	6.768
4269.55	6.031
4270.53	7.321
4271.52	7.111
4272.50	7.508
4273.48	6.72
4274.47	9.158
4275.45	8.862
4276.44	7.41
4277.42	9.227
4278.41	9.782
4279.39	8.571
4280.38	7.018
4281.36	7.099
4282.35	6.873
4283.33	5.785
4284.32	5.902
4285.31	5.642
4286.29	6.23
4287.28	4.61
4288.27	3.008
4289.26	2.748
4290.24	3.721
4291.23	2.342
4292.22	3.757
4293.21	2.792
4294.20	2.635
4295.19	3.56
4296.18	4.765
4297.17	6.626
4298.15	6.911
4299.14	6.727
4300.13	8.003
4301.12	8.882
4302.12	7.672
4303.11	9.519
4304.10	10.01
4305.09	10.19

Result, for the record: 0.2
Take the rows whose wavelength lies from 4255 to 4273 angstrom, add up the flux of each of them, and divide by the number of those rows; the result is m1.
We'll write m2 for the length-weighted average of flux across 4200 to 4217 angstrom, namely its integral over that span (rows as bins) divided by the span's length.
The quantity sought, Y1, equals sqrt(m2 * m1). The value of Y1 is 5.9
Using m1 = 5.6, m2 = 6.2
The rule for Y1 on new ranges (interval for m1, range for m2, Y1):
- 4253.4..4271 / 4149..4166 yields 4.9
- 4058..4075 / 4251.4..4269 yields 5.2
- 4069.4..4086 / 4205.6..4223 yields 6.6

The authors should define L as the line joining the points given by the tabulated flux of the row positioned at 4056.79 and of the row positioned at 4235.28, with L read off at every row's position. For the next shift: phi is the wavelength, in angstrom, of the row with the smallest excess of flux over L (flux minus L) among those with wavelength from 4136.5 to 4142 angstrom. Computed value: 4137.92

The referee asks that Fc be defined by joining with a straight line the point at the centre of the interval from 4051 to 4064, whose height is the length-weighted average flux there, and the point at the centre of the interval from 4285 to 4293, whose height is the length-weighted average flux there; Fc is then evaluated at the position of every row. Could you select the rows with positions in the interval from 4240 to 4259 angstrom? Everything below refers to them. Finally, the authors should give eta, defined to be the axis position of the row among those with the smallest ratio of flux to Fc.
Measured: 4255.81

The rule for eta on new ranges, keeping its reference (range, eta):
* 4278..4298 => 4291.23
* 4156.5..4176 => 4165.64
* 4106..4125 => 4106.60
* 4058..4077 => 4074.57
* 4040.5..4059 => 4041.87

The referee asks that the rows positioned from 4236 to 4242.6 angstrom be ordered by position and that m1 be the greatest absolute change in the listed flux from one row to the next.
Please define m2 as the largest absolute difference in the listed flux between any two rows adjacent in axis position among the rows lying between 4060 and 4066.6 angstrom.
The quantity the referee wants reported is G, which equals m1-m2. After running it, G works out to -0.7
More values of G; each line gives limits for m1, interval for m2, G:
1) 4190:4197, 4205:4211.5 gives -0.8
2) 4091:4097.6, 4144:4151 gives 0.7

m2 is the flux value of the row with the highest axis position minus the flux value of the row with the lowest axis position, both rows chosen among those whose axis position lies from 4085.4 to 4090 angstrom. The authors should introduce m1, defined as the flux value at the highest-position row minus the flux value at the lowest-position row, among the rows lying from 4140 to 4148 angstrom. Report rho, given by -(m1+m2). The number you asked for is -1.1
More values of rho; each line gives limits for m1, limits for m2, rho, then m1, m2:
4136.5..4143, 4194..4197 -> -1.1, 1.3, -0.3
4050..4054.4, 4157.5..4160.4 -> 0.4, 0.3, -0.7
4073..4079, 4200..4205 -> -1.5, 0.4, 1.1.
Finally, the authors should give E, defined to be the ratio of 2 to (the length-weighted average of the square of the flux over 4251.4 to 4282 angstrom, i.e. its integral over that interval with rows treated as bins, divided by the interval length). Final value 0.05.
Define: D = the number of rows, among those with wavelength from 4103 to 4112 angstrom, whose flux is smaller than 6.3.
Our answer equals 6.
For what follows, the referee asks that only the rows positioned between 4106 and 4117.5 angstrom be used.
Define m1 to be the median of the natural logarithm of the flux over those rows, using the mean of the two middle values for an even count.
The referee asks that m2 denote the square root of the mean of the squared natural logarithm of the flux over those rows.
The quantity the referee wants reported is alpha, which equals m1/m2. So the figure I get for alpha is 1.03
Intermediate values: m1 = 1.83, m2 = 1.78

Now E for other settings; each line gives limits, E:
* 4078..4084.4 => 0.05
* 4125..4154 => 0.12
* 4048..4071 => 0.06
